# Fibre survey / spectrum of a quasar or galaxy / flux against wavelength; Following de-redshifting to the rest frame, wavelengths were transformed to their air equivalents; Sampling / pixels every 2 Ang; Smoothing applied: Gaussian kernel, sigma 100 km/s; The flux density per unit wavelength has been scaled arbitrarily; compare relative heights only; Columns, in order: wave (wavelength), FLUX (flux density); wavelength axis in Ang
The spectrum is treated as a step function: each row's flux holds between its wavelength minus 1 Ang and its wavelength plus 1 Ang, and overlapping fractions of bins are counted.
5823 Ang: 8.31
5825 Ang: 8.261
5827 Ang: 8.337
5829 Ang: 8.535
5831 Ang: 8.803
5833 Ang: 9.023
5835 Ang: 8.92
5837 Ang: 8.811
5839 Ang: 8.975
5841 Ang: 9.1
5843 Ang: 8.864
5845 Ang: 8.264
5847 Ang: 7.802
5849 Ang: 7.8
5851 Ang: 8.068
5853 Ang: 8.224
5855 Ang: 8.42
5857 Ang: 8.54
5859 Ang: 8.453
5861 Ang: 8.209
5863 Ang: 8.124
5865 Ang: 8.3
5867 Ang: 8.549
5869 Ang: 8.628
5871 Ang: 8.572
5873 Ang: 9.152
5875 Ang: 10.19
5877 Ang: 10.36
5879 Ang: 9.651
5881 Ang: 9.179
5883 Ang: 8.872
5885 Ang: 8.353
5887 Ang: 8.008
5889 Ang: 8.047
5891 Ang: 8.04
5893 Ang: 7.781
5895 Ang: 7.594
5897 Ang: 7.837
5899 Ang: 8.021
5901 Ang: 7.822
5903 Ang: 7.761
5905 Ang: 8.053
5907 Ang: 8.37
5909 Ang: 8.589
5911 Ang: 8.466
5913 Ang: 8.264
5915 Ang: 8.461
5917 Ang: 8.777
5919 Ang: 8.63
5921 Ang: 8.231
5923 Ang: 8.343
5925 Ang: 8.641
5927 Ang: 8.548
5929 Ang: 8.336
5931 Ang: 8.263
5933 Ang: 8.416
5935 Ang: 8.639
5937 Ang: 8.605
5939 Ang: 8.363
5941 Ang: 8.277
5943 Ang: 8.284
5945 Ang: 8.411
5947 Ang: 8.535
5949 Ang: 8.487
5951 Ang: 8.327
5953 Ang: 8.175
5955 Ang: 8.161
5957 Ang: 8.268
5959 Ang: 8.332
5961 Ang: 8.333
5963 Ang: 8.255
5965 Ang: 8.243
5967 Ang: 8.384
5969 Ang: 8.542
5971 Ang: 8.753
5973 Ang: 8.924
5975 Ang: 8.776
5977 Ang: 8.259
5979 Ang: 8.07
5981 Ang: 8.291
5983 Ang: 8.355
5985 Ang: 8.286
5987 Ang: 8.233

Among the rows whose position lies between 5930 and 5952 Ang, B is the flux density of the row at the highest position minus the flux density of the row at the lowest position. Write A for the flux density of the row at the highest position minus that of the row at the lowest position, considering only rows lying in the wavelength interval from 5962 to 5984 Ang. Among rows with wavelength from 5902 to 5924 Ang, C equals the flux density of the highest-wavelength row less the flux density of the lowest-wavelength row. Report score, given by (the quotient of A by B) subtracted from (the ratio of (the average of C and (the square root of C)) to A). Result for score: 5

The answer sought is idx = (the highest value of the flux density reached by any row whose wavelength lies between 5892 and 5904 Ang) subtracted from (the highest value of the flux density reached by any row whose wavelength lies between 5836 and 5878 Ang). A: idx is 2.3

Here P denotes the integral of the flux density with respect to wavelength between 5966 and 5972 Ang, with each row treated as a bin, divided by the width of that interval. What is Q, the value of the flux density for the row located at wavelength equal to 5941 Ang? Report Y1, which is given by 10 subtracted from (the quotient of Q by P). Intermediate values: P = 8.56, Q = 8.277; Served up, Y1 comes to -9.03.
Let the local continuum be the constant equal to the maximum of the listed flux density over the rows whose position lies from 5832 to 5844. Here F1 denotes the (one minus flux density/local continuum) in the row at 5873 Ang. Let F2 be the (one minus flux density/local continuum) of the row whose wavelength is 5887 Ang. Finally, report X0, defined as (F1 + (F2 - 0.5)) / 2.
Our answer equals -0.19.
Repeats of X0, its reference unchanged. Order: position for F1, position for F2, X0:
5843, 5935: -0.21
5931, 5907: -0.16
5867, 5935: -0.19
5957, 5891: -0.15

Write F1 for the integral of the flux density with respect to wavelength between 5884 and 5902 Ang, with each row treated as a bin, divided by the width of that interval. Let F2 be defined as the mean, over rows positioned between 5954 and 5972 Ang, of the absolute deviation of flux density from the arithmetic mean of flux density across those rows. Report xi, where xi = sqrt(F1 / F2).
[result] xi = 7.8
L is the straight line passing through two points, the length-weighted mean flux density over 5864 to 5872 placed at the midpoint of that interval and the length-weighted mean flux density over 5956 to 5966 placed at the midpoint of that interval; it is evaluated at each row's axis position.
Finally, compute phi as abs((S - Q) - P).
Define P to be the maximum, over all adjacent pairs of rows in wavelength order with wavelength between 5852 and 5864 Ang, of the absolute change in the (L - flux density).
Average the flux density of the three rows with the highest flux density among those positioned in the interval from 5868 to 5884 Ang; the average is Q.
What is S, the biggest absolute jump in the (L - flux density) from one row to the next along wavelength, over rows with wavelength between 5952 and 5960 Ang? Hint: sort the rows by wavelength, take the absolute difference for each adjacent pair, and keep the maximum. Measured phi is 10.2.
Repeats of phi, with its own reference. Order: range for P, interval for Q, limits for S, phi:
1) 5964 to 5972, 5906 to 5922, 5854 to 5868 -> 8.6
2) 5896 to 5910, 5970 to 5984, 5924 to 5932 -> 8.9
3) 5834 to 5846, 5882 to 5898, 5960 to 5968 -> 8.9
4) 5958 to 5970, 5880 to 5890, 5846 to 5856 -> 8.7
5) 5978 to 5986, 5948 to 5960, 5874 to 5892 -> 7.9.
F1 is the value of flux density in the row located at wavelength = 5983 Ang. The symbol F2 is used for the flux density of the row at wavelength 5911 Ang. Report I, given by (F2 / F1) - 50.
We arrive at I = -49.0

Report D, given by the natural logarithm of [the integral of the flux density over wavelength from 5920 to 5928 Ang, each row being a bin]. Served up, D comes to 4.21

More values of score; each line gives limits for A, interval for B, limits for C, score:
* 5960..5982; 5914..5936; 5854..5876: -37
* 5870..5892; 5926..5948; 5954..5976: -42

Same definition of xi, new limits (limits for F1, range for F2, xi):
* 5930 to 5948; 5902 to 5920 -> 6.0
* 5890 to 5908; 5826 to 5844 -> 6.7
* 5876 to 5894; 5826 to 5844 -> 7.0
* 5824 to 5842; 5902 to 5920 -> 6.1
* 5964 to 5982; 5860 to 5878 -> 3.6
